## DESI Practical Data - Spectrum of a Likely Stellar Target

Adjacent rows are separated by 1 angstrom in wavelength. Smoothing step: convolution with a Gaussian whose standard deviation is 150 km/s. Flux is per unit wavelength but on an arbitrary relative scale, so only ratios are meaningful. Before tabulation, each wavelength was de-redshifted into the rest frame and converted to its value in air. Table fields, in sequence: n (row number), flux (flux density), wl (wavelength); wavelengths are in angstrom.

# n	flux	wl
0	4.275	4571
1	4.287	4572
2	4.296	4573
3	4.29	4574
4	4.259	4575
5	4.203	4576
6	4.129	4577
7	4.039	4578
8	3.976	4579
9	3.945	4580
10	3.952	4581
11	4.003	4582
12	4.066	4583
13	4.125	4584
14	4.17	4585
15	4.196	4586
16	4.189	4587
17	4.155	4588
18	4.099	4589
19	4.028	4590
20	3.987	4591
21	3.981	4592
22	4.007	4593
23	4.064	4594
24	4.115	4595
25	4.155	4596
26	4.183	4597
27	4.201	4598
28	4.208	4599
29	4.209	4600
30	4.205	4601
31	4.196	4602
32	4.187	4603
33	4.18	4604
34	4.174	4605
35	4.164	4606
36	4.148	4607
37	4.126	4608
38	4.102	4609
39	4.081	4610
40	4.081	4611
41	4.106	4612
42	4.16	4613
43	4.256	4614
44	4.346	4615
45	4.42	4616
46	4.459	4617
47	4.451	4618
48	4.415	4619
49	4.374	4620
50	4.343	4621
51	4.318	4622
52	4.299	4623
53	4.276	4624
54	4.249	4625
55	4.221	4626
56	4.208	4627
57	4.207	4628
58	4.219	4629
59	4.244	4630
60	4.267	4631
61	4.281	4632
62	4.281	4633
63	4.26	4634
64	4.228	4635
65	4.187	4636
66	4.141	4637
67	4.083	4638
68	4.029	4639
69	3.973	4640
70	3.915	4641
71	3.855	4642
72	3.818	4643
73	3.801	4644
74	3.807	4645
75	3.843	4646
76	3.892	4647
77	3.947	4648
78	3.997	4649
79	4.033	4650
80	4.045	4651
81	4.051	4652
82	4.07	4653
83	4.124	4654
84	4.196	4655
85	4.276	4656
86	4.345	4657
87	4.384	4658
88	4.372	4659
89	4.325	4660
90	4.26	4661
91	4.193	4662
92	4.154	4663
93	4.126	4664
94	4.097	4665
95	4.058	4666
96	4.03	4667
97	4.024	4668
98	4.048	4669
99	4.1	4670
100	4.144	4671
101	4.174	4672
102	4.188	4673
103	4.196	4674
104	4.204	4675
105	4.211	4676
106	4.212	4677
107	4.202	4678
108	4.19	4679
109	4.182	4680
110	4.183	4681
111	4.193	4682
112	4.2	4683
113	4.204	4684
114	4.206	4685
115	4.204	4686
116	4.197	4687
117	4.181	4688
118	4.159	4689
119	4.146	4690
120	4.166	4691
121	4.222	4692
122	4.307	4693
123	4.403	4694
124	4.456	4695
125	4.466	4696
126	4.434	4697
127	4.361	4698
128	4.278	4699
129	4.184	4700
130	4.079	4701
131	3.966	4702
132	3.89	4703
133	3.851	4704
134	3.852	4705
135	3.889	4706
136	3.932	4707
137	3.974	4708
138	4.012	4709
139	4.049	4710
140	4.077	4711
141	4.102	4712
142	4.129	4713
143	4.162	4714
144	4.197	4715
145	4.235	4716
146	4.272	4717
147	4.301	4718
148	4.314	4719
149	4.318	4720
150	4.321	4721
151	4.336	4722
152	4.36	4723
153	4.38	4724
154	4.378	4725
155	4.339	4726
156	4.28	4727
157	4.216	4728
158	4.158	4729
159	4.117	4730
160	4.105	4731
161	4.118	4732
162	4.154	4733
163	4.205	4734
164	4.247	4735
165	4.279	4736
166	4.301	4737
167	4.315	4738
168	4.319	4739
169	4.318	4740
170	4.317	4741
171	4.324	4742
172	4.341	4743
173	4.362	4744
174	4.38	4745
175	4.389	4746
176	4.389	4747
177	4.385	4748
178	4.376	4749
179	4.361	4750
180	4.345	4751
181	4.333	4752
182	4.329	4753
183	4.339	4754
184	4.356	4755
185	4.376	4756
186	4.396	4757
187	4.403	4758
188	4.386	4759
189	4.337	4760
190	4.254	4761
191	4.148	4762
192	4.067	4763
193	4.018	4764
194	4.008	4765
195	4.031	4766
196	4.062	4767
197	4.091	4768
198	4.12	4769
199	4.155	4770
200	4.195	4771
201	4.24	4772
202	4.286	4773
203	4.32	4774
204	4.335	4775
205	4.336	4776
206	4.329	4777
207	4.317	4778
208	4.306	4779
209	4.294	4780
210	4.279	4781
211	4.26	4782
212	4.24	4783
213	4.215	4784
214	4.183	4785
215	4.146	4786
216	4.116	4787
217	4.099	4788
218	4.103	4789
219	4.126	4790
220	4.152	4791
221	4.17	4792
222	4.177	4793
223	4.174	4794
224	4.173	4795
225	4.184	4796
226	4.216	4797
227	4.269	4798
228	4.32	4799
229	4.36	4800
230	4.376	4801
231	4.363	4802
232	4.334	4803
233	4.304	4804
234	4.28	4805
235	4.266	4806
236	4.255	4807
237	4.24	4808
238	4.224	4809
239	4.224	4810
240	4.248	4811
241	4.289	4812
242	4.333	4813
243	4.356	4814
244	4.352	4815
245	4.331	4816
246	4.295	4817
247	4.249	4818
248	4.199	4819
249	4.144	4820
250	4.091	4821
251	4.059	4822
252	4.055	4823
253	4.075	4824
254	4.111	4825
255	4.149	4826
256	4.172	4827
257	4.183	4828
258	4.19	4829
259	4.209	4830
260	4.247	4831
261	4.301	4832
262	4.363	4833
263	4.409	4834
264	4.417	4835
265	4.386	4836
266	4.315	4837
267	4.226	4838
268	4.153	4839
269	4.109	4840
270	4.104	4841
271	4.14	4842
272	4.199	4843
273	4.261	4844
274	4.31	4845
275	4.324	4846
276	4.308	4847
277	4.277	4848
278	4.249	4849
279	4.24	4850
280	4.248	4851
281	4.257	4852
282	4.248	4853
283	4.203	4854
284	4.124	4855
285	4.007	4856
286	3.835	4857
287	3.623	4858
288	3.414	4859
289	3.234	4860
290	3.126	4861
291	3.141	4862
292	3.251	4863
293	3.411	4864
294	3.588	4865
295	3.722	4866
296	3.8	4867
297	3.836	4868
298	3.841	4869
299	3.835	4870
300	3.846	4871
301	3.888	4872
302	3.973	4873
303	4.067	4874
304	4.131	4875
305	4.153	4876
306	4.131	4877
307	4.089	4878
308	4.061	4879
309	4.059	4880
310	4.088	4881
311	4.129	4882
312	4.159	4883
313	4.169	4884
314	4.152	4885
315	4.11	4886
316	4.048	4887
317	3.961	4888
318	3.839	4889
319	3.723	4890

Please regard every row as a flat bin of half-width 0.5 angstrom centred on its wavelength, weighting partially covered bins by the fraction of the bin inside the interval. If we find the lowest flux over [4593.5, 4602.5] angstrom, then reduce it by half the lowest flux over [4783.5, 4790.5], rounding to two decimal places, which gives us 2.01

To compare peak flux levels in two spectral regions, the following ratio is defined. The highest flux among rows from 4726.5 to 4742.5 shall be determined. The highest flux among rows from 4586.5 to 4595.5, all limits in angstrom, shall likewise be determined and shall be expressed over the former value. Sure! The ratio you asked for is 0.97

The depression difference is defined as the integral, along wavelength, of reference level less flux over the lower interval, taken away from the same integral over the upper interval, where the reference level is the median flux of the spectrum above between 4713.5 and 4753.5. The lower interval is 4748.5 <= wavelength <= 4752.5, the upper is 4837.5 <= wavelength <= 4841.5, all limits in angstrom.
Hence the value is 0.8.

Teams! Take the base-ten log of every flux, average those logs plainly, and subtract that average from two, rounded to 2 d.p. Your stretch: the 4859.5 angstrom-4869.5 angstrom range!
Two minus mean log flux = 1.46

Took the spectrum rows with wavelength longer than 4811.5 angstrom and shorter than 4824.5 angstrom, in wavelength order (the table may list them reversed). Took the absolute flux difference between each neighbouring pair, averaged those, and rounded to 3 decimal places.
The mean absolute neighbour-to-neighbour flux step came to 0.032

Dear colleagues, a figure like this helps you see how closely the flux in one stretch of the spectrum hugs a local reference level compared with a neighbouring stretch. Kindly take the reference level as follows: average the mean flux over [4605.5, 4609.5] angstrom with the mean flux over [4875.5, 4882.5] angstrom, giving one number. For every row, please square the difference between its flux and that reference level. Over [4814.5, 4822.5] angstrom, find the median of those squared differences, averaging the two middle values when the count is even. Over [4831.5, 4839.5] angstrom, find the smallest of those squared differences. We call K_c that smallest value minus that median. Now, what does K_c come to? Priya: -0.011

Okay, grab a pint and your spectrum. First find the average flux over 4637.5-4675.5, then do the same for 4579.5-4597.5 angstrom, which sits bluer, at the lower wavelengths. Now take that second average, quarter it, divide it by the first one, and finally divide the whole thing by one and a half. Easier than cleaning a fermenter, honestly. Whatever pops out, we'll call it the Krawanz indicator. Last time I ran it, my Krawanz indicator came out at 0.166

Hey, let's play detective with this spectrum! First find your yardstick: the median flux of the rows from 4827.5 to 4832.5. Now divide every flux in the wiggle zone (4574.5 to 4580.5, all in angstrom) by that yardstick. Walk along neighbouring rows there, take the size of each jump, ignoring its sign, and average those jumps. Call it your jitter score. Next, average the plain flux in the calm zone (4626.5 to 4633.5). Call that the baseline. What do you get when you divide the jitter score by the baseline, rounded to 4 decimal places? 0.0035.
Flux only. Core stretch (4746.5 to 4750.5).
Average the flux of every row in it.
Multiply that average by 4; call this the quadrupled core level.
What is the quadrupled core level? 17.5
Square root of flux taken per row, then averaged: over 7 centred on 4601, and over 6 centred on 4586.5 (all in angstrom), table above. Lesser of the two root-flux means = 2.04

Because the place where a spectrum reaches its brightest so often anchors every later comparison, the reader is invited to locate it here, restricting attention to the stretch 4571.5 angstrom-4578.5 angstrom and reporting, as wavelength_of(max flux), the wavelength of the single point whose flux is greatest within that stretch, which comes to 4573 angstrom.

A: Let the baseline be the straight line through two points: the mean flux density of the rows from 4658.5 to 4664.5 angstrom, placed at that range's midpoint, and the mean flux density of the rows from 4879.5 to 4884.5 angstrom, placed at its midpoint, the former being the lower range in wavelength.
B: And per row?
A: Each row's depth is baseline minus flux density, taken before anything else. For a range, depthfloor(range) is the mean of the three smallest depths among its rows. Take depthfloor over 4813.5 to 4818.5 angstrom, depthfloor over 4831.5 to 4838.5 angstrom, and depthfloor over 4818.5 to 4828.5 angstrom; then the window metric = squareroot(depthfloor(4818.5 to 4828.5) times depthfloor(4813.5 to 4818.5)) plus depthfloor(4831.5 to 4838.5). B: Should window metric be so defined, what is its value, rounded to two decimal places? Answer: -0.18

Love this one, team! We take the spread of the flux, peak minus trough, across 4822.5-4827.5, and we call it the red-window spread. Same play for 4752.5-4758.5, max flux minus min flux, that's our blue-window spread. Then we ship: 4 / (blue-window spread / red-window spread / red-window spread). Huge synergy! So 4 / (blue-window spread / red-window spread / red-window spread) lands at 0.74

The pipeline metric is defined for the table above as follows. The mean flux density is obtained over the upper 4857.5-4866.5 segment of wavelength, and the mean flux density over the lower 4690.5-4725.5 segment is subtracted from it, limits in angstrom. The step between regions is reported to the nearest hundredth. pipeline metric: -0.80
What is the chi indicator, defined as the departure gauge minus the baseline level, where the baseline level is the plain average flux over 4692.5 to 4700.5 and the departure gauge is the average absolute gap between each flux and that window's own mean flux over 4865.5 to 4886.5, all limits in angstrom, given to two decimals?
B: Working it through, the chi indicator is -4.23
